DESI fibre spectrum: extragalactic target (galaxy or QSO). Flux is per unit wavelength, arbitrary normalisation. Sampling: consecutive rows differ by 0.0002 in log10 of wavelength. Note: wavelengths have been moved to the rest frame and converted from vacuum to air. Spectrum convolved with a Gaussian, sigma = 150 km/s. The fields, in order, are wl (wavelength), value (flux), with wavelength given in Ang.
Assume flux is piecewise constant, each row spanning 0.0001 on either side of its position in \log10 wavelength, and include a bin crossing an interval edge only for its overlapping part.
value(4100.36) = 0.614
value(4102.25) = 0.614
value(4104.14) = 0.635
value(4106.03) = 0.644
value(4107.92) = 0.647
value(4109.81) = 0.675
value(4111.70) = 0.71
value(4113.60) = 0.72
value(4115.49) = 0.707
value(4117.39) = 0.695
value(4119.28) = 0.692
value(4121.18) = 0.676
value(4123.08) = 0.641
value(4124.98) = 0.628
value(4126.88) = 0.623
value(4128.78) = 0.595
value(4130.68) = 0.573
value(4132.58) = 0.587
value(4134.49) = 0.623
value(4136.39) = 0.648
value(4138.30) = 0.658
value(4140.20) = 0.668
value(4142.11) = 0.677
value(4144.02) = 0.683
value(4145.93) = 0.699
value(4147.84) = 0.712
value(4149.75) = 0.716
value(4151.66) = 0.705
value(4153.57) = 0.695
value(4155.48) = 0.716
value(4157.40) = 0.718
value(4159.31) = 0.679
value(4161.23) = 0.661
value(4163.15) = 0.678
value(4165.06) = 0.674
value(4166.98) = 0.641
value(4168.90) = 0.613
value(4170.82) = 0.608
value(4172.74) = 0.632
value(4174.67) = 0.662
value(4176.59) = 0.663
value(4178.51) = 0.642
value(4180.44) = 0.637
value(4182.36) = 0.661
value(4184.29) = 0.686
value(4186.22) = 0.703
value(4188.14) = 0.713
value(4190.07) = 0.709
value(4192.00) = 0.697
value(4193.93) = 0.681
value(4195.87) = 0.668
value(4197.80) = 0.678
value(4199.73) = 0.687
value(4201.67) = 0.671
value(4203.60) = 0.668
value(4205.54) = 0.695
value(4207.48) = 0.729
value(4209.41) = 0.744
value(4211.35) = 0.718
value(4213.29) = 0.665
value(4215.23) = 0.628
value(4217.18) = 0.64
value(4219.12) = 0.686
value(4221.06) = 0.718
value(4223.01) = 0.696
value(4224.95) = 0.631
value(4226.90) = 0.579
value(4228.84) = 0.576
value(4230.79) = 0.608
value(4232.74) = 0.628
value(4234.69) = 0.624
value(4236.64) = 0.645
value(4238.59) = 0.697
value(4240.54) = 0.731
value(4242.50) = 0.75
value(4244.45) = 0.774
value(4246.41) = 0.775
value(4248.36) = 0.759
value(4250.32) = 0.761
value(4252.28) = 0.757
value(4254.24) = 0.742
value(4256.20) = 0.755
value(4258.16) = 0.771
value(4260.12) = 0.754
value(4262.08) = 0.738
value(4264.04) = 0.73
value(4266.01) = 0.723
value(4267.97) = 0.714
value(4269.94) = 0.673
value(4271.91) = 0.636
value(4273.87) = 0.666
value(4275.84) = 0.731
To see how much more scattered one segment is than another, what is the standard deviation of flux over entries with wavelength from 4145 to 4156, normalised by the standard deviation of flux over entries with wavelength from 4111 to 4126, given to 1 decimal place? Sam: 0.3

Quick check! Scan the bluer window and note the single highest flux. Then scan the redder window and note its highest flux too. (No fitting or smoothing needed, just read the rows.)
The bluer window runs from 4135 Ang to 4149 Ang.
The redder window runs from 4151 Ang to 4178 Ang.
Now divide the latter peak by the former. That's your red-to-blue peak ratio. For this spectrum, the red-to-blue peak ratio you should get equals 1.01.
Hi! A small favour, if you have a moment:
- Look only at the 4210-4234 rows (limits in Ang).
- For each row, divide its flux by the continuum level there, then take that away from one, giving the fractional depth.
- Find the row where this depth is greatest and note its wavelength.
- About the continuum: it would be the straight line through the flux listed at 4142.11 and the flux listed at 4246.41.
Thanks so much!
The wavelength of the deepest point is 4228.84 Ang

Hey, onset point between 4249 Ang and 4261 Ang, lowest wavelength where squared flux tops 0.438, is 4250.32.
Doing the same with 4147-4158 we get 4147.84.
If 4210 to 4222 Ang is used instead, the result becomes 4211.35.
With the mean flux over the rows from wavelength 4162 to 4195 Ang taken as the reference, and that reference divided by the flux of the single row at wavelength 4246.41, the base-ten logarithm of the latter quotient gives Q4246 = -0.067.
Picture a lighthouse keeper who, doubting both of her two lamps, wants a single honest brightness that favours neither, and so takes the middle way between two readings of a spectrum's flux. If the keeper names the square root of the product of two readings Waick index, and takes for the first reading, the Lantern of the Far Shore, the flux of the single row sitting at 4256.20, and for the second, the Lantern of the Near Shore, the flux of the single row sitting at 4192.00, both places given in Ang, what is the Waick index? 0.725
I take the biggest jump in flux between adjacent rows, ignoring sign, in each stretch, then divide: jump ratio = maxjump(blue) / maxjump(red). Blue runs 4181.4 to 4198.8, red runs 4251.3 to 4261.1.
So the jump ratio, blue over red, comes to 1.5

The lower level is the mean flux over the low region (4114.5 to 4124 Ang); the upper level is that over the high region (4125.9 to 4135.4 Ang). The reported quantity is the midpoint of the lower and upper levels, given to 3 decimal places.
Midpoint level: 0.641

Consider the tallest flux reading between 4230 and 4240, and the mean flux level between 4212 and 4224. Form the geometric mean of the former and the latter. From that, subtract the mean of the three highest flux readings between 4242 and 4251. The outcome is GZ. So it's -0.09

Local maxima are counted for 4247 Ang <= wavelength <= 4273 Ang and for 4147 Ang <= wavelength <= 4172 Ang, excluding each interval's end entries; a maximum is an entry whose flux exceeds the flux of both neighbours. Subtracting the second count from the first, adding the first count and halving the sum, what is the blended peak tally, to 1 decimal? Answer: 0.5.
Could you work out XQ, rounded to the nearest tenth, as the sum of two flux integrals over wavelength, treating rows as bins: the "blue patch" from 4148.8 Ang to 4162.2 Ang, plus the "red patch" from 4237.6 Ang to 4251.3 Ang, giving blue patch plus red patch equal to 19.6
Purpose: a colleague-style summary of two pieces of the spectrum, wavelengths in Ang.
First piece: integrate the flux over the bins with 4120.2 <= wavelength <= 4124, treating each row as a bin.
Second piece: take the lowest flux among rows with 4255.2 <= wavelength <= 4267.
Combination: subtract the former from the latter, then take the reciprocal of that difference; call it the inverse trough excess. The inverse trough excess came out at -0.56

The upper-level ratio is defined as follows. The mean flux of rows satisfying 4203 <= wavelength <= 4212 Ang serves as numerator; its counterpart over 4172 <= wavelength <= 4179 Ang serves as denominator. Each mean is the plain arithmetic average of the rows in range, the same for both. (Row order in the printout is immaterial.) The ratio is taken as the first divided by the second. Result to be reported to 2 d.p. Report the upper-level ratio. 1.09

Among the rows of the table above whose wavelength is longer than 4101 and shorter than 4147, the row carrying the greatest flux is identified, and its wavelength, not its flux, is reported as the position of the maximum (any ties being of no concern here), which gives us 4113.60 Ang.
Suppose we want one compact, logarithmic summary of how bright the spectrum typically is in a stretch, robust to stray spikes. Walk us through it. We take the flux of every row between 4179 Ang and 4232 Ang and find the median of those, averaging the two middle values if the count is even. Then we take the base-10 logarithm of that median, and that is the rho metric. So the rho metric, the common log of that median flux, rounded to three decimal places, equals -0.167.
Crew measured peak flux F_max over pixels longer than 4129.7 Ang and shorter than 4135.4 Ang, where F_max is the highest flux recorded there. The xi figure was 0.623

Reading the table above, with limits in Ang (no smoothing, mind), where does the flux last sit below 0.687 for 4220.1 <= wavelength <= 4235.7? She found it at 4234.69 Ang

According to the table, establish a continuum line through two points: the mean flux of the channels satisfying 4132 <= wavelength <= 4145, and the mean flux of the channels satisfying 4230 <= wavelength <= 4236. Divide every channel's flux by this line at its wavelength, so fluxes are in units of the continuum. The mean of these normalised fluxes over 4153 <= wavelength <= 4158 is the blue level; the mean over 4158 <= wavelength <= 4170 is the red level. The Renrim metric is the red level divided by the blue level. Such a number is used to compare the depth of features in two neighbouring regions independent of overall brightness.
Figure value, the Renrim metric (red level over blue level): 0.93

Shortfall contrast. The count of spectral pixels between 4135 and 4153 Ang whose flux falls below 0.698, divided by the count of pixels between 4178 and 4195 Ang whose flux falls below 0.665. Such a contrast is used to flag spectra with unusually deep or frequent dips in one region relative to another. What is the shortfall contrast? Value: 1.7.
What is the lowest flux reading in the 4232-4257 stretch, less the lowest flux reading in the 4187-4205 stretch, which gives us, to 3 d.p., -0.044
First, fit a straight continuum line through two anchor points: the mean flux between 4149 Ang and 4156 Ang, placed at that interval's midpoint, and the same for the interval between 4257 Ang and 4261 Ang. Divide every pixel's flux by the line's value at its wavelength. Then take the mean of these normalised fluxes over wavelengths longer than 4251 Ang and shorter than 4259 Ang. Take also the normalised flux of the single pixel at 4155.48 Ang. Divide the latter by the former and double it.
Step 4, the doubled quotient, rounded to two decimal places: 2.03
